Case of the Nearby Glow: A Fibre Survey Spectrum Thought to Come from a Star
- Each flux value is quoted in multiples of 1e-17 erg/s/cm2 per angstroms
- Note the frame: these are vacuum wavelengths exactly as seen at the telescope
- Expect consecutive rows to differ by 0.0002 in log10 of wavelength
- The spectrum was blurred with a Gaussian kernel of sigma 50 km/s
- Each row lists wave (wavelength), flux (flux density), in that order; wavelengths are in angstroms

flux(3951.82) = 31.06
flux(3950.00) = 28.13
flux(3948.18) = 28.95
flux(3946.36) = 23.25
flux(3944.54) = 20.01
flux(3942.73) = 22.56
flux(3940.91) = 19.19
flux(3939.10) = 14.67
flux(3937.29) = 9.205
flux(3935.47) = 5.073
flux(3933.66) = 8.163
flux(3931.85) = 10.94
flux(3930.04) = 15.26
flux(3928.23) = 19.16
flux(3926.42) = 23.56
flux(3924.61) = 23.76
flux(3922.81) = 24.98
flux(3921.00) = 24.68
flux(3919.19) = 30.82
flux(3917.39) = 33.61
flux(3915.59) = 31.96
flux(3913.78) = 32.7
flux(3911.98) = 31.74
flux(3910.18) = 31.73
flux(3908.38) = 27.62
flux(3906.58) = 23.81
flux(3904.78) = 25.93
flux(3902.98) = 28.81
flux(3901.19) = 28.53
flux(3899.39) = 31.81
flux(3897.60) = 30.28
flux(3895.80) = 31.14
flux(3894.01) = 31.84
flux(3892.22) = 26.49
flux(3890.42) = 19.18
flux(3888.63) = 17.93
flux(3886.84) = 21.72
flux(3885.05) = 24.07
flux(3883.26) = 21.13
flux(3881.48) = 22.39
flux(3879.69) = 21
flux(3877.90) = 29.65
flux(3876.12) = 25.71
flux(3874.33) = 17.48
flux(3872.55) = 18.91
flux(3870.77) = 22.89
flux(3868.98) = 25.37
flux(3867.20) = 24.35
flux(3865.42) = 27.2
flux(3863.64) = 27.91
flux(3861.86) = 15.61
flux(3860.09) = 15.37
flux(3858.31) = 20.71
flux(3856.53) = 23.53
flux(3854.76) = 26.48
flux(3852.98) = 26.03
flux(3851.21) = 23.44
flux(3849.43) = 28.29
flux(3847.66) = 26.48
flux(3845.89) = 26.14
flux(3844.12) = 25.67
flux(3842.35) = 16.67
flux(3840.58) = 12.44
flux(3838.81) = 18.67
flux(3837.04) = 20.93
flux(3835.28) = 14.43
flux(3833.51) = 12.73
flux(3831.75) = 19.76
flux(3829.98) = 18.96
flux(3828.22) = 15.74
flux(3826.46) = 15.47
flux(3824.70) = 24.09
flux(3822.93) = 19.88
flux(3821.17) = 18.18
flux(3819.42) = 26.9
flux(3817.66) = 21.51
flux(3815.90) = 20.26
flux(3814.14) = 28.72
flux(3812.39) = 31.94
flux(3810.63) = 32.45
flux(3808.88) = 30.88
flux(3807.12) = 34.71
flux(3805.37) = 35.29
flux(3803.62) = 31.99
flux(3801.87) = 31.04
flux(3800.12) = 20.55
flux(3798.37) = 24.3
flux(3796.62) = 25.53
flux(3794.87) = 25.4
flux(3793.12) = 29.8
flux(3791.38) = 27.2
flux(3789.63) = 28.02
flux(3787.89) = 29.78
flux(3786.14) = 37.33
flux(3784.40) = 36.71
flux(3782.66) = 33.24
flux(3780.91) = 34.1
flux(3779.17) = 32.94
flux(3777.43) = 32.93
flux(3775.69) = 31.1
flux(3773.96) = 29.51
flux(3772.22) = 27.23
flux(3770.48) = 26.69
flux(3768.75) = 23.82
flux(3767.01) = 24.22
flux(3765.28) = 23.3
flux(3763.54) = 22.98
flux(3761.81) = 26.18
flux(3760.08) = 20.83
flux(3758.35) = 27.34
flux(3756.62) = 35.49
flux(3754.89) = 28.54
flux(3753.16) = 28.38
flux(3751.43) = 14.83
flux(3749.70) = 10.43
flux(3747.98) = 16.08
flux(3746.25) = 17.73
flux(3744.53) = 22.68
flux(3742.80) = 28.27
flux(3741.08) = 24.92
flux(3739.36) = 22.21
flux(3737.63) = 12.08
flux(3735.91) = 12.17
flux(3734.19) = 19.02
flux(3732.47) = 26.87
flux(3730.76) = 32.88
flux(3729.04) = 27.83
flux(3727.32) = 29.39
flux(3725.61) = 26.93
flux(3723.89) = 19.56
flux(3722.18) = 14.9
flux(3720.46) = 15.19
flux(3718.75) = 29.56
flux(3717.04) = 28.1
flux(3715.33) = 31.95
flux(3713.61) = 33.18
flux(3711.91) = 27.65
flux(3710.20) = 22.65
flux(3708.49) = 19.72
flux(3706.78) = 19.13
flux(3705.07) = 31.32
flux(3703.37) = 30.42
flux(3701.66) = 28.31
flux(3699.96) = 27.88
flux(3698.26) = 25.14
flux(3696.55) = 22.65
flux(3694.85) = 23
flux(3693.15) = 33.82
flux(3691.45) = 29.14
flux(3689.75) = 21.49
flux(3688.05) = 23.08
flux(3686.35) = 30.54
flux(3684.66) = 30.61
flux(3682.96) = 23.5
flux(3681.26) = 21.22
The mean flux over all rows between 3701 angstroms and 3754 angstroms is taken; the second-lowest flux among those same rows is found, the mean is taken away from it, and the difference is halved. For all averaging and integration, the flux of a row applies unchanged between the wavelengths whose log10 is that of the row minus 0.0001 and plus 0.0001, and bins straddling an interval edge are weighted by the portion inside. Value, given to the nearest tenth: -5.6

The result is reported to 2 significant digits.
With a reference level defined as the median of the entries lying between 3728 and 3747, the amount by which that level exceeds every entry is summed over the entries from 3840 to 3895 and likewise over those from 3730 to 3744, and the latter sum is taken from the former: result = -12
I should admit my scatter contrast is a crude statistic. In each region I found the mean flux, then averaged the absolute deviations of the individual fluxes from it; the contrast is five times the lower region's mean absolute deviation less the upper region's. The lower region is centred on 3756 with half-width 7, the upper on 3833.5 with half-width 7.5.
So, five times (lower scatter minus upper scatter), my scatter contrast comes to 19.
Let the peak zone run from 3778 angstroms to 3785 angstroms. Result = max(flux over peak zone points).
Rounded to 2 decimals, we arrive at 36.71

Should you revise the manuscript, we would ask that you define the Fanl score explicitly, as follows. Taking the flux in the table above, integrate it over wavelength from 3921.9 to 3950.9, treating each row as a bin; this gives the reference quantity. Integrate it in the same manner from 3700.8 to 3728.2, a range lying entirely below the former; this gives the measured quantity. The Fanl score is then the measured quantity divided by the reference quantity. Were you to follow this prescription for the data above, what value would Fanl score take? 1.30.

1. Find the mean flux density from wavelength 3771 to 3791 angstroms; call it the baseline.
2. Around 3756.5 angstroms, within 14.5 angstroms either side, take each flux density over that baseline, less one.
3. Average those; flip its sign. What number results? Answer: 0.27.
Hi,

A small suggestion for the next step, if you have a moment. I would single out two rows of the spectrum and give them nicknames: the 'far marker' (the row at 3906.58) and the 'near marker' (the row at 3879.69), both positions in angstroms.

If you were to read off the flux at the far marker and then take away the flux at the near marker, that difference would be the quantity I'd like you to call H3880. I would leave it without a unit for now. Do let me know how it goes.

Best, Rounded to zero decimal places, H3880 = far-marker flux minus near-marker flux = 3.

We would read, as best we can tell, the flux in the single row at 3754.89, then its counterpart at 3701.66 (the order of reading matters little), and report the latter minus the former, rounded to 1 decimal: -0.2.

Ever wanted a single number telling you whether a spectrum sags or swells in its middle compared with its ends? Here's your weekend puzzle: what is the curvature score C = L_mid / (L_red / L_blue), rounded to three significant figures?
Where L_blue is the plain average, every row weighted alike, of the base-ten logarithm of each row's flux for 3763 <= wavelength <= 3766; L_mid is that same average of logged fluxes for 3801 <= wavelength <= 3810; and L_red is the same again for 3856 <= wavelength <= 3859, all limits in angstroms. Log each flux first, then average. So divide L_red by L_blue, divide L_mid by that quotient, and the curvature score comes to 1.54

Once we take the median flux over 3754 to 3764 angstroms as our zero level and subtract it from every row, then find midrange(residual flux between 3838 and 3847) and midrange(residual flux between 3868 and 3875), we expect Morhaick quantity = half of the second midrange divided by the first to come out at 0.36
